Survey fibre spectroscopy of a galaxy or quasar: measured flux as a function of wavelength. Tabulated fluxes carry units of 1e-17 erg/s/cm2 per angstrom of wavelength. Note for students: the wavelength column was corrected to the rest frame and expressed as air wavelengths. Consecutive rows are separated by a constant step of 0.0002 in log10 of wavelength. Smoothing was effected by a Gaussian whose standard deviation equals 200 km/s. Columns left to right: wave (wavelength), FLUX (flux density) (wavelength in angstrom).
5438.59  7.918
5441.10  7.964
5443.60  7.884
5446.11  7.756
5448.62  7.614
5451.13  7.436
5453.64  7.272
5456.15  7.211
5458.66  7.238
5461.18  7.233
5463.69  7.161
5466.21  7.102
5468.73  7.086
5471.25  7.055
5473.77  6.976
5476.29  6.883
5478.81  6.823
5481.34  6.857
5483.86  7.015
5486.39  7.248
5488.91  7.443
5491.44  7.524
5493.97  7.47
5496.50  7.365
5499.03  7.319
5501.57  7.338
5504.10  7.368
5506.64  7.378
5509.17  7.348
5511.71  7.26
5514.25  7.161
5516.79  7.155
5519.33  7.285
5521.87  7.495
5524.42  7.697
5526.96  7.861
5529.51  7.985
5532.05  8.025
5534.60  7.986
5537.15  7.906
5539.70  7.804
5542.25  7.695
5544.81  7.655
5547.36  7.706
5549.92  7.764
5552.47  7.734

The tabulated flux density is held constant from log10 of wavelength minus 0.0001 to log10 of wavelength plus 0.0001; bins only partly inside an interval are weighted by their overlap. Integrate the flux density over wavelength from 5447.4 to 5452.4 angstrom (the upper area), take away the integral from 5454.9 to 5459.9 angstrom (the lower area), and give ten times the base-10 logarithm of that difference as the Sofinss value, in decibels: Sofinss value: 2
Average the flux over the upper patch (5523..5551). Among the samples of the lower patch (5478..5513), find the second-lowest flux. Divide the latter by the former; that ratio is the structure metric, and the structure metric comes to 0.88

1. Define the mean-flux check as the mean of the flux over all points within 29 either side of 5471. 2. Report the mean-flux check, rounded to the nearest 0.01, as 7.26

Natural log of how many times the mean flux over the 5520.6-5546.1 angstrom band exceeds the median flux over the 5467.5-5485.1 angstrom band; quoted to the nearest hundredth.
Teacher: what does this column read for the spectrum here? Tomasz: 0.11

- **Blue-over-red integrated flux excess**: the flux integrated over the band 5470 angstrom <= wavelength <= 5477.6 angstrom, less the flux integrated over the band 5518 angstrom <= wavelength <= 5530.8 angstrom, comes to -45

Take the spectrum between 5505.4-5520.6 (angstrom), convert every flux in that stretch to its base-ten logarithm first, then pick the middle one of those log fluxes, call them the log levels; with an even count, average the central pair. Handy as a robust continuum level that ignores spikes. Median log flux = 0.862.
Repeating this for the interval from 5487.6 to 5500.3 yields 0.872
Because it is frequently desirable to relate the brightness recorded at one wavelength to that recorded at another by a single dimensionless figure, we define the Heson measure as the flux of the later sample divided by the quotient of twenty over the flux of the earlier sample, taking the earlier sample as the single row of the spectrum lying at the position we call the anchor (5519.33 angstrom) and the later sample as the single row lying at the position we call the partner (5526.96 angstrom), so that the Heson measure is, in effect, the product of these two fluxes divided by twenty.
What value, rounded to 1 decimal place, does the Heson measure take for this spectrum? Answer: 2.9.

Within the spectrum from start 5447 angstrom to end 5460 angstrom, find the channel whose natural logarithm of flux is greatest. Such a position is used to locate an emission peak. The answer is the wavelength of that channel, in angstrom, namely 5448.62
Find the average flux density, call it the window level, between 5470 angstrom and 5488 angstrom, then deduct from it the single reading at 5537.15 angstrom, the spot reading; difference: -0.9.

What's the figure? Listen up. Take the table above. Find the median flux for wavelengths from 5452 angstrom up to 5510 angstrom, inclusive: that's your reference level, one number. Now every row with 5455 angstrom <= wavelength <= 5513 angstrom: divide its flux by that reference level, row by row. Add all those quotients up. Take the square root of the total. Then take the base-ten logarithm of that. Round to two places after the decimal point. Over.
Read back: 0.68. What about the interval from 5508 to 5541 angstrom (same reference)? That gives 0.57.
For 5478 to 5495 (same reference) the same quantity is 0.42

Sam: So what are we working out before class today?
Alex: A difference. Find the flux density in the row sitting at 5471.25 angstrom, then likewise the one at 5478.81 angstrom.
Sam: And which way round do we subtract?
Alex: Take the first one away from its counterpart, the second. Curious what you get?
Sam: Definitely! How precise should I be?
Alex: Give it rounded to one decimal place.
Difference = -0.2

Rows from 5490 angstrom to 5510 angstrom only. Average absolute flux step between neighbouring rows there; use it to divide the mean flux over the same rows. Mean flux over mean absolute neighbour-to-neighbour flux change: 176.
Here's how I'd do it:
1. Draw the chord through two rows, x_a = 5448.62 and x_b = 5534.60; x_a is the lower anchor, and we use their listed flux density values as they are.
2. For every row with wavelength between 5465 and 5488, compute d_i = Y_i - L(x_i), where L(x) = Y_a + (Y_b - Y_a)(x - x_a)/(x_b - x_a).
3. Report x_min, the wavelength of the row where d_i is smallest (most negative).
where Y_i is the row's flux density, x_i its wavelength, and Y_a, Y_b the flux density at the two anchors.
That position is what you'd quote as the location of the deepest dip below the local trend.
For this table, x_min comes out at 5478.81 angstrom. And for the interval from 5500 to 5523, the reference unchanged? 5516.79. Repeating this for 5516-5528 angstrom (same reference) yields 5516.79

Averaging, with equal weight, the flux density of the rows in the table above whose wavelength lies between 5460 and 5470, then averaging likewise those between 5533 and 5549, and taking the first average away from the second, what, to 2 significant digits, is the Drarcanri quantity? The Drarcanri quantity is 0.65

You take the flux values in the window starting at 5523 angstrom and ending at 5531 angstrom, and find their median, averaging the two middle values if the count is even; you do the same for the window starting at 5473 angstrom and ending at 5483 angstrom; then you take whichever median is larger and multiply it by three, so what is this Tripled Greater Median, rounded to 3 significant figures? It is 23.6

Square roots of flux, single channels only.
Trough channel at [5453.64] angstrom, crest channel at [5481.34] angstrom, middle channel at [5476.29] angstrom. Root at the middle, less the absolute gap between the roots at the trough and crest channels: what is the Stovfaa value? 2.55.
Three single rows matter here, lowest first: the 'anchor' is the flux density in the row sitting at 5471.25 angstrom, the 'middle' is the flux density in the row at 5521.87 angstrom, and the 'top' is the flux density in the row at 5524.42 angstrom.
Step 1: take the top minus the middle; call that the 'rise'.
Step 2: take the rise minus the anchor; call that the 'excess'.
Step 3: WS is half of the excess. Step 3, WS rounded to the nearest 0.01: -3.43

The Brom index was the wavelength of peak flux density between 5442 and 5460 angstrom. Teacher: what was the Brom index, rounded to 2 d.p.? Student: 5443.60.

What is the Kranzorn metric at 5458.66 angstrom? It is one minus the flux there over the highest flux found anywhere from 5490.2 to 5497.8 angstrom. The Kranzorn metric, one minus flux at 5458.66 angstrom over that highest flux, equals 0.038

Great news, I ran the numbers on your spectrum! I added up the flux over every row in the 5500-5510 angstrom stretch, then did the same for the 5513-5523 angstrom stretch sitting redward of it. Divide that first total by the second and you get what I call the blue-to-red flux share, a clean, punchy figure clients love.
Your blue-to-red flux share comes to 1.01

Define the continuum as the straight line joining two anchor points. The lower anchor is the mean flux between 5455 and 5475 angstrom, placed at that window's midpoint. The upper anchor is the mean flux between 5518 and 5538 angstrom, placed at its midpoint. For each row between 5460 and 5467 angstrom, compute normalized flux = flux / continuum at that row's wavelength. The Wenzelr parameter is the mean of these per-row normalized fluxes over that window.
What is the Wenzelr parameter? 1.01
